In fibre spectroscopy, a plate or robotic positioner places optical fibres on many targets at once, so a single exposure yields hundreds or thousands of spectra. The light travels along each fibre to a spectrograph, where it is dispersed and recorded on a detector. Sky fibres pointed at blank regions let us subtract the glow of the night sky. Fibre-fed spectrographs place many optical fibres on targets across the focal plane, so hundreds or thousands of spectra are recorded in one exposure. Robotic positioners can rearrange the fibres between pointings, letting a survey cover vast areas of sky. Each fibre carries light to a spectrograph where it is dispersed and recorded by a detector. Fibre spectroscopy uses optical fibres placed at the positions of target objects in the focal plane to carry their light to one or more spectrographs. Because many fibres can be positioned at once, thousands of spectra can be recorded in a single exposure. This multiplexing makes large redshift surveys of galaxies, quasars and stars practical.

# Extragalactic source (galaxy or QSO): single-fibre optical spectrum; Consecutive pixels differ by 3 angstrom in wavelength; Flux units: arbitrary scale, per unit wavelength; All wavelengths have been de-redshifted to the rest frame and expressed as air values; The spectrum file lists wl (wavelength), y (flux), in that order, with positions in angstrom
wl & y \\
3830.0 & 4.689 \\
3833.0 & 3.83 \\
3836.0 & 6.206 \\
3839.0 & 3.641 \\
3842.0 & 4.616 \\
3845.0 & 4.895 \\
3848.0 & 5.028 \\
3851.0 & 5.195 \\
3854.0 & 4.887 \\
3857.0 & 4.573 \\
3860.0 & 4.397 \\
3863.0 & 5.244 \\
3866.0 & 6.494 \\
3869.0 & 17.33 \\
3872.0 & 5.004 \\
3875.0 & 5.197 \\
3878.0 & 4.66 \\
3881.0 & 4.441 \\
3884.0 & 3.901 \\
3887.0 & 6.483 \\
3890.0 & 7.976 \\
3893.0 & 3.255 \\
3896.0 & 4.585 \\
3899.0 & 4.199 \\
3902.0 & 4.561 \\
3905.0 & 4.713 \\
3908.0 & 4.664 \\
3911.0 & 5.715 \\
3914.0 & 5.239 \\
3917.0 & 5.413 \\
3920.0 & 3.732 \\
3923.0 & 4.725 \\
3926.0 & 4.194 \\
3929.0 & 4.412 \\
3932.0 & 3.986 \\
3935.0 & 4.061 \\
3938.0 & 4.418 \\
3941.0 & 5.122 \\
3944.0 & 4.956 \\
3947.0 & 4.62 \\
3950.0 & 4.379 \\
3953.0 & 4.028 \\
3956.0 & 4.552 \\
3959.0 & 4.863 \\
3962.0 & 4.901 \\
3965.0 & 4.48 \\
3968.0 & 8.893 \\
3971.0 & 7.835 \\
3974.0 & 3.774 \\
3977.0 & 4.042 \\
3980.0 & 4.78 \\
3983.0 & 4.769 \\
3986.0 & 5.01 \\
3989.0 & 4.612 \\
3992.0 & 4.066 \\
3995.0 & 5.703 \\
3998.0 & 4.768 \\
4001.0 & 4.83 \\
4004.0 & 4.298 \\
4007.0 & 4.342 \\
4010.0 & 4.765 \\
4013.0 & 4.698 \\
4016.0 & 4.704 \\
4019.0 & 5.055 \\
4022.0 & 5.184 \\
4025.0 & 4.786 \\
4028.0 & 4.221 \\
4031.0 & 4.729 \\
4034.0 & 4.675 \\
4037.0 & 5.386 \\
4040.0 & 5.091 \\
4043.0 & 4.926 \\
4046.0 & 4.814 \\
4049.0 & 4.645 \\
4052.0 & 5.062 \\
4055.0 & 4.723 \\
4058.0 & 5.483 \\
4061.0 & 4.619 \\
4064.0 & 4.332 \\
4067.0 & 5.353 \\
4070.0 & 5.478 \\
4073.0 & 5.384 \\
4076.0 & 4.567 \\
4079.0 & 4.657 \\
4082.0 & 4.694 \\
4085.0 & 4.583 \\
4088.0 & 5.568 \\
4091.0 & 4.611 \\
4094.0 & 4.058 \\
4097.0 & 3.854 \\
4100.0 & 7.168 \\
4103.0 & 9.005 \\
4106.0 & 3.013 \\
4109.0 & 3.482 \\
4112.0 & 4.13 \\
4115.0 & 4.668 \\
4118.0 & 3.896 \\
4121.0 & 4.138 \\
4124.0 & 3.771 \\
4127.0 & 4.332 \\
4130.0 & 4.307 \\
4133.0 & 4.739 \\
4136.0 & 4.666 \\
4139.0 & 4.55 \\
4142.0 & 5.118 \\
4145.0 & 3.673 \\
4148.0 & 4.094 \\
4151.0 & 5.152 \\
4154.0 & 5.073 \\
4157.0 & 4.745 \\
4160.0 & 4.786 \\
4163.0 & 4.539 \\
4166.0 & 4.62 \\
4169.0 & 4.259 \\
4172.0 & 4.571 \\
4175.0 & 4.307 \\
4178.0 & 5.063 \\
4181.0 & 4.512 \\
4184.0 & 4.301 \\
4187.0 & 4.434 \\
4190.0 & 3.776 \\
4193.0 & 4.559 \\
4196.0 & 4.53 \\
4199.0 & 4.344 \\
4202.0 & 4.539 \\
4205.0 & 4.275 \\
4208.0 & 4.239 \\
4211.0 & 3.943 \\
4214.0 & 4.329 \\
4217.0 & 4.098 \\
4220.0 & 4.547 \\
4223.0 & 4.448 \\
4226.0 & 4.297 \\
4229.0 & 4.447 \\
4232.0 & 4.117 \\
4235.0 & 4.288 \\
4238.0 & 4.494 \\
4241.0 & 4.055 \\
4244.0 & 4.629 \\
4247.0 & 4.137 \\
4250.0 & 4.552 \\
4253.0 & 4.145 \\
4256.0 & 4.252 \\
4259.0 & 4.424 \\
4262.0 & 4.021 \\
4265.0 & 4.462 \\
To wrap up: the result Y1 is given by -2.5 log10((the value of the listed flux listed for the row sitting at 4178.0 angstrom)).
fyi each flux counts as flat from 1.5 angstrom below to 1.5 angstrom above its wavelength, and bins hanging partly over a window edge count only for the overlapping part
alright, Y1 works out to -1.76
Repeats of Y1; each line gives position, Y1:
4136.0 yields -1.67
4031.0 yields -1.69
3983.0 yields -1.70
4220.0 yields -1.64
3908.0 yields -1.67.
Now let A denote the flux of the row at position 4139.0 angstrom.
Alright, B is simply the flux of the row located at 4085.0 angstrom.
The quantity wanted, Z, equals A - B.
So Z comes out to 0.0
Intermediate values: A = 4.55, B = 4.583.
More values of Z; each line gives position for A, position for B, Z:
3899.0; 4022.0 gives -1.0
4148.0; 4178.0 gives -1.0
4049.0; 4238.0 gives 0.2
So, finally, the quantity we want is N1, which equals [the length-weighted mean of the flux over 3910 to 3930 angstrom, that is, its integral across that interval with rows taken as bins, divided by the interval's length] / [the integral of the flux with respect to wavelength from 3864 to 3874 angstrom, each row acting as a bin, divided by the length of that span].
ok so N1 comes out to 0.52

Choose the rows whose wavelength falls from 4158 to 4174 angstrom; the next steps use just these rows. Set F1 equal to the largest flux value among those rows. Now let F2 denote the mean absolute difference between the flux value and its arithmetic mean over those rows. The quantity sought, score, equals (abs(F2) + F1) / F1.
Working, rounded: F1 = 4.786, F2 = 0.1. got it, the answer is 1.03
